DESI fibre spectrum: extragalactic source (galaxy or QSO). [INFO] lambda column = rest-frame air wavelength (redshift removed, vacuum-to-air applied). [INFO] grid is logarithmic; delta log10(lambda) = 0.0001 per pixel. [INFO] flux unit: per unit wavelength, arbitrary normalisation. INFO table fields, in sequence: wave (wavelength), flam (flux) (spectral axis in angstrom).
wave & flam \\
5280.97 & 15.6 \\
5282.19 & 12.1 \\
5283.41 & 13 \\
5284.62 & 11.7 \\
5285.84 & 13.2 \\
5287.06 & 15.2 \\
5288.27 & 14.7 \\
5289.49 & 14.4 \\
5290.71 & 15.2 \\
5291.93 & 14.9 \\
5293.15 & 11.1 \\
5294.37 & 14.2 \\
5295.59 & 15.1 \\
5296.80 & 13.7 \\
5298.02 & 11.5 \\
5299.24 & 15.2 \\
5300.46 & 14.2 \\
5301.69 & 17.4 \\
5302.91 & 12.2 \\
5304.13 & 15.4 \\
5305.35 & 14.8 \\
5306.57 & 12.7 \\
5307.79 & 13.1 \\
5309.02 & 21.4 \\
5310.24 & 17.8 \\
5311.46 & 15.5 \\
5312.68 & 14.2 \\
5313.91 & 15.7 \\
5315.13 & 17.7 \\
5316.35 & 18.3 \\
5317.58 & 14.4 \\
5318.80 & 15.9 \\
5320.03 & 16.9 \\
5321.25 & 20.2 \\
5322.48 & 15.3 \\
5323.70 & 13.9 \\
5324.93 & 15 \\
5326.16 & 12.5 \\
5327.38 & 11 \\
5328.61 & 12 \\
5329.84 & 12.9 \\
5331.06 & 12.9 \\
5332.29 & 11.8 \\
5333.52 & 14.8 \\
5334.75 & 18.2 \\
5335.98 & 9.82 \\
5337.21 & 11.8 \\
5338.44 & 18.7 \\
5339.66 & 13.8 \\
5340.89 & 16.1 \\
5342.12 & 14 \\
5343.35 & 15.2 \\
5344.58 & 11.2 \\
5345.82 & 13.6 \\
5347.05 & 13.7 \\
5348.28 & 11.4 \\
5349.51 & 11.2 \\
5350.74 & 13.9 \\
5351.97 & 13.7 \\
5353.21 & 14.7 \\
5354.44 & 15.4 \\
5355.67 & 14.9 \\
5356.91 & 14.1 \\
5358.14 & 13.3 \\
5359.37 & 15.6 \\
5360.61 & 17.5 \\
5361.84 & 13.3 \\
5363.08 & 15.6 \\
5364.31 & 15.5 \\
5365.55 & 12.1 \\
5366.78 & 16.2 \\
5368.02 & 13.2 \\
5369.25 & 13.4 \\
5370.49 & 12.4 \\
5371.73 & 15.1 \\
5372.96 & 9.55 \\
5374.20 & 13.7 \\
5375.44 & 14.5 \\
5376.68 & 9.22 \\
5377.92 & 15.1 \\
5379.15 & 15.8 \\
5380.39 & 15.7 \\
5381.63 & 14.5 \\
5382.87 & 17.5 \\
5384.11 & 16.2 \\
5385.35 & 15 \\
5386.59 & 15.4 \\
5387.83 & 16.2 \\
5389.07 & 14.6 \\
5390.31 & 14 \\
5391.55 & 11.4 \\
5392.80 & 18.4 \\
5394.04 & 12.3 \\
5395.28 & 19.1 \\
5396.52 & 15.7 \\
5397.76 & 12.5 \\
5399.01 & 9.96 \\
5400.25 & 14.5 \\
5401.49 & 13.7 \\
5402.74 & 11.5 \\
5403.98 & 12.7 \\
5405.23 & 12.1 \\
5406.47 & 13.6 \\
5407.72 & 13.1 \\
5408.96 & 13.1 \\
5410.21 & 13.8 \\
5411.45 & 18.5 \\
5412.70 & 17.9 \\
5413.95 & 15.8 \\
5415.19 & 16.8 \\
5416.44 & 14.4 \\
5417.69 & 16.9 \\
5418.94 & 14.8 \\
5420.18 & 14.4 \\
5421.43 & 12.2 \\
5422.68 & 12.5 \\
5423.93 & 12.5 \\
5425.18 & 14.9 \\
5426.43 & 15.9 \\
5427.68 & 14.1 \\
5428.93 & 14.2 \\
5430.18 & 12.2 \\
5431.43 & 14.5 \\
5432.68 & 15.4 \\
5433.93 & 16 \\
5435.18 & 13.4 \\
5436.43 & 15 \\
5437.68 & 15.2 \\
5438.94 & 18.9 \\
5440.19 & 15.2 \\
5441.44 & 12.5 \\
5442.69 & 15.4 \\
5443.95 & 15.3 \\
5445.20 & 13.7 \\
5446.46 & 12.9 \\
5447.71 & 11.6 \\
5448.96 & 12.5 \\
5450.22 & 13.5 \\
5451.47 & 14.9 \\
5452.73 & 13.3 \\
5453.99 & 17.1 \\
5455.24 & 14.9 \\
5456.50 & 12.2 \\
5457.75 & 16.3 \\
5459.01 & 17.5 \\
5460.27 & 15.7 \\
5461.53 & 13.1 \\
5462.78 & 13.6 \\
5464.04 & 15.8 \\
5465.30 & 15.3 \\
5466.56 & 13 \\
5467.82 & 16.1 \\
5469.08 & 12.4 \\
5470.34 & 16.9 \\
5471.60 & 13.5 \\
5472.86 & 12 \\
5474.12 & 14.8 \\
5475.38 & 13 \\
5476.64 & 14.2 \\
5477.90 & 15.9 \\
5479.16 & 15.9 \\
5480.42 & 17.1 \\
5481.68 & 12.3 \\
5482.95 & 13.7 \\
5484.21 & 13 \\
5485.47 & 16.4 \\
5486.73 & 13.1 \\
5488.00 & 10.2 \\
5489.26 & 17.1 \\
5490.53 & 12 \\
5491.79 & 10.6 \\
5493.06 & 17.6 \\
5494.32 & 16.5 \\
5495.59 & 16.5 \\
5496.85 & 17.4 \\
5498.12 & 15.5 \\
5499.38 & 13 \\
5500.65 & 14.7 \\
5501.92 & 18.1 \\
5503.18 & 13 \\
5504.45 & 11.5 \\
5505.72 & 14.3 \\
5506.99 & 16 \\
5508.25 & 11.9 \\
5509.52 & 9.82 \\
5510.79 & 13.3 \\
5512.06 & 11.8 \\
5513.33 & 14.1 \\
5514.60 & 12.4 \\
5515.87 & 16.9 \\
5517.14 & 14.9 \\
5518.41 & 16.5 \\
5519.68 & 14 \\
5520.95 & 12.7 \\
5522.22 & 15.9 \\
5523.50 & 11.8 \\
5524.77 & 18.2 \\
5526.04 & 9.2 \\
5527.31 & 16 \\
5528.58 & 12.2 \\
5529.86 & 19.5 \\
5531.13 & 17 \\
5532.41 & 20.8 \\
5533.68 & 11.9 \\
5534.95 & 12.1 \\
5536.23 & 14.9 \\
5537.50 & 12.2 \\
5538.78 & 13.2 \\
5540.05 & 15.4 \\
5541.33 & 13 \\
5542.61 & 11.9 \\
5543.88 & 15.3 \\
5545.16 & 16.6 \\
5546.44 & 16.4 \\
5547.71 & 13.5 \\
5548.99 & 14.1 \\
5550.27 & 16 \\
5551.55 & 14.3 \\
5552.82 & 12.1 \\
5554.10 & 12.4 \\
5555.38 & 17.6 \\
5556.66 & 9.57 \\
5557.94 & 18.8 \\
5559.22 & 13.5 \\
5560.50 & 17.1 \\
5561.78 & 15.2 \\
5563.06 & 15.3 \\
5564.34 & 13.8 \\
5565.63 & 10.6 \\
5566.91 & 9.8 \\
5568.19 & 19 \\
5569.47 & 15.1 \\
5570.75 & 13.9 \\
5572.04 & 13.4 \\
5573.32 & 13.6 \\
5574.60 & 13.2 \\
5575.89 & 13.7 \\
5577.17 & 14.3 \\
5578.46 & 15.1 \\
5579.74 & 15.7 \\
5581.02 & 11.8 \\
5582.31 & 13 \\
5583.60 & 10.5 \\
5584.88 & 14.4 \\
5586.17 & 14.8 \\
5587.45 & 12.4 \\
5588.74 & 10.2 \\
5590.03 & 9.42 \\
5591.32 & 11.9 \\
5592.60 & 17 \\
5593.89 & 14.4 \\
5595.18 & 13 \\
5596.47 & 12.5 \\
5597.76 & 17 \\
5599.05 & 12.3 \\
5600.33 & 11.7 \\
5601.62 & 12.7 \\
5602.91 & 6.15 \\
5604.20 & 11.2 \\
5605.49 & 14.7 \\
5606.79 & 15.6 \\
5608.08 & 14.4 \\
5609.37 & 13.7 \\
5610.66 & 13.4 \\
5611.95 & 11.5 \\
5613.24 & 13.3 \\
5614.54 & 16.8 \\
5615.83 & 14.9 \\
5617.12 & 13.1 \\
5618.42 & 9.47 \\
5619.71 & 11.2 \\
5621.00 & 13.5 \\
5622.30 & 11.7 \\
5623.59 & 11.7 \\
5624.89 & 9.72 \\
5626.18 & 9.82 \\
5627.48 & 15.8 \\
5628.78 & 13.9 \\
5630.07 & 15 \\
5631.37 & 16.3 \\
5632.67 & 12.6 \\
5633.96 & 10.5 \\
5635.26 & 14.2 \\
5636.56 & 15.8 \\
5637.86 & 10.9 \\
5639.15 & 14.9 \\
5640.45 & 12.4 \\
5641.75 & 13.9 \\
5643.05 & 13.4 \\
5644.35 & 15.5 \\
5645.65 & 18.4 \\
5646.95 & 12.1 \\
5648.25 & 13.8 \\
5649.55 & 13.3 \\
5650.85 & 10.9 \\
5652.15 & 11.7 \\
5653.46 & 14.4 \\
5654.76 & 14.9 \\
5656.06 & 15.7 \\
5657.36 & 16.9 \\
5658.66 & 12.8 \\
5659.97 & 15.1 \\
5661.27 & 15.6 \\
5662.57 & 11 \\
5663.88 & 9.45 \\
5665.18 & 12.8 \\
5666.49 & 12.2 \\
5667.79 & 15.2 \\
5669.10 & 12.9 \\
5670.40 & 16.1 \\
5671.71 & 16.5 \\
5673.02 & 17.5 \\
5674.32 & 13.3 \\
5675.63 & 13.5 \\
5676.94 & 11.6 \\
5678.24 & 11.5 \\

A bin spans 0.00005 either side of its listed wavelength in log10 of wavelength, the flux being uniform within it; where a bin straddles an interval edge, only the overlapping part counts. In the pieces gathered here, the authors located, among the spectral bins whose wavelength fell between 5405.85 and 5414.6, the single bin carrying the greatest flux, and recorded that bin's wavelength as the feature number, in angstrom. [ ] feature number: 5411.45 angstrom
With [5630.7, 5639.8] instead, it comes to 5631.37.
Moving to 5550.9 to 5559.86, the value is 5557.94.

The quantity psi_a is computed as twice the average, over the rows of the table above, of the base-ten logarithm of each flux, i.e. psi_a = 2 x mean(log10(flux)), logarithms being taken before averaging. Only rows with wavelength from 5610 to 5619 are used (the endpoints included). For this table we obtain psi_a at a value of 2.23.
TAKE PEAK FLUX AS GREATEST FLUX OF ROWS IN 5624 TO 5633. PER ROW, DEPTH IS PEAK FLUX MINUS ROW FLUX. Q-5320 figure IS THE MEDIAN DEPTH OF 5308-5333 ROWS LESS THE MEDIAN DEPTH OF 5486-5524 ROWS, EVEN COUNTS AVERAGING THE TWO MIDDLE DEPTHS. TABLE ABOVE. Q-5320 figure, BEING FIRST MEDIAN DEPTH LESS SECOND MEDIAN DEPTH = -1.1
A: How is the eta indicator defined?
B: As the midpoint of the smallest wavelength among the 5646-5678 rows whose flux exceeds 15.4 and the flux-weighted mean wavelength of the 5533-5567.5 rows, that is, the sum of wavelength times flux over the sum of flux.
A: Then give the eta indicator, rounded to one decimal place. 5603.2 angstrom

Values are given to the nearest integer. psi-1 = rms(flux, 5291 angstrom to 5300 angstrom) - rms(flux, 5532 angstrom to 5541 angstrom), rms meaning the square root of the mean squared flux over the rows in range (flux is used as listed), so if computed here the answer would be -1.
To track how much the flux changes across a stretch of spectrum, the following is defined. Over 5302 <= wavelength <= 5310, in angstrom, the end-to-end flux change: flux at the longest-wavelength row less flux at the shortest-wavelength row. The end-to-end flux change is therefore 9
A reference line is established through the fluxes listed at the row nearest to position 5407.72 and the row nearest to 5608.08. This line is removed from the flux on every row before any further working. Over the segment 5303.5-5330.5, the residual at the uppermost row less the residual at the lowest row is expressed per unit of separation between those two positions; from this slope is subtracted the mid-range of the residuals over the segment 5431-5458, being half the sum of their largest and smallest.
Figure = -2.0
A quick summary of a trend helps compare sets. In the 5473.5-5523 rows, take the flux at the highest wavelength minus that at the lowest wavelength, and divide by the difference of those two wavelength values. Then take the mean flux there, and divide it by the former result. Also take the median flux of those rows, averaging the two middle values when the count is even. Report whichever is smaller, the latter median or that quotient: 14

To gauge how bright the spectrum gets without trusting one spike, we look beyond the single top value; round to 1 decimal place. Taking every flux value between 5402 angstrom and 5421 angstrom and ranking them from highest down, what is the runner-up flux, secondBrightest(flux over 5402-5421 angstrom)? 17.9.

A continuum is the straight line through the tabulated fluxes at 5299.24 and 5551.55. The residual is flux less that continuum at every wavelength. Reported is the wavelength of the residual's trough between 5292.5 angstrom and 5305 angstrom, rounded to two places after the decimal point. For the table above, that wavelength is 5293.15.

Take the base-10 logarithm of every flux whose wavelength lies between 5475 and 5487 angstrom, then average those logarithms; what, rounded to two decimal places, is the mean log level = 1.16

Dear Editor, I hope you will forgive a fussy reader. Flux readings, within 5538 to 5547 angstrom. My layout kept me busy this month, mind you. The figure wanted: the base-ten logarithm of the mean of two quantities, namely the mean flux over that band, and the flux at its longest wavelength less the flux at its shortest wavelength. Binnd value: 0.95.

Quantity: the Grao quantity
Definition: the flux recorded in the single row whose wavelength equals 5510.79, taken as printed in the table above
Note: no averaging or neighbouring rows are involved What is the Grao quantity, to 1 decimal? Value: 13.3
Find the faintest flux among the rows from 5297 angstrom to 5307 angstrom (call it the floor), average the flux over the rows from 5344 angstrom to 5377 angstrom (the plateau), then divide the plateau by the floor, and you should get 1.2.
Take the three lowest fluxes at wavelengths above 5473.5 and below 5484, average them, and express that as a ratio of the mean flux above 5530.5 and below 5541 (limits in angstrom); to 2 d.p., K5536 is 0.89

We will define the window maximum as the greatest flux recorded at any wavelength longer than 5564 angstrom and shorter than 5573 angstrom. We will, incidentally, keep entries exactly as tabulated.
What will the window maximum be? 19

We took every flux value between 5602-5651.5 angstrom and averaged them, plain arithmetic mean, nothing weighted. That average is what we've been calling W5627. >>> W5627 13.1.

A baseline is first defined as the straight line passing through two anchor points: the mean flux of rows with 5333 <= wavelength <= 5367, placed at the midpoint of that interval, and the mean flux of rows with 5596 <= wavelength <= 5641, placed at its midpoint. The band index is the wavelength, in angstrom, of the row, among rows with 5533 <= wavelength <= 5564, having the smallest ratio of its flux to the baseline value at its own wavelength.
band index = 5556.66 angstrom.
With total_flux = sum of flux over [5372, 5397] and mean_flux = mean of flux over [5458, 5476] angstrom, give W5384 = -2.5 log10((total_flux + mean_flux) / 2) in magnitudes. -5.5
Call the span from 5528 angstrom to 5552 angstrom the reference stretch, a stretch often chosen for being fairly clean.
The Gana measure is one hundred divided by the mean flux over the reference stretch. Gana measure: 6.78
